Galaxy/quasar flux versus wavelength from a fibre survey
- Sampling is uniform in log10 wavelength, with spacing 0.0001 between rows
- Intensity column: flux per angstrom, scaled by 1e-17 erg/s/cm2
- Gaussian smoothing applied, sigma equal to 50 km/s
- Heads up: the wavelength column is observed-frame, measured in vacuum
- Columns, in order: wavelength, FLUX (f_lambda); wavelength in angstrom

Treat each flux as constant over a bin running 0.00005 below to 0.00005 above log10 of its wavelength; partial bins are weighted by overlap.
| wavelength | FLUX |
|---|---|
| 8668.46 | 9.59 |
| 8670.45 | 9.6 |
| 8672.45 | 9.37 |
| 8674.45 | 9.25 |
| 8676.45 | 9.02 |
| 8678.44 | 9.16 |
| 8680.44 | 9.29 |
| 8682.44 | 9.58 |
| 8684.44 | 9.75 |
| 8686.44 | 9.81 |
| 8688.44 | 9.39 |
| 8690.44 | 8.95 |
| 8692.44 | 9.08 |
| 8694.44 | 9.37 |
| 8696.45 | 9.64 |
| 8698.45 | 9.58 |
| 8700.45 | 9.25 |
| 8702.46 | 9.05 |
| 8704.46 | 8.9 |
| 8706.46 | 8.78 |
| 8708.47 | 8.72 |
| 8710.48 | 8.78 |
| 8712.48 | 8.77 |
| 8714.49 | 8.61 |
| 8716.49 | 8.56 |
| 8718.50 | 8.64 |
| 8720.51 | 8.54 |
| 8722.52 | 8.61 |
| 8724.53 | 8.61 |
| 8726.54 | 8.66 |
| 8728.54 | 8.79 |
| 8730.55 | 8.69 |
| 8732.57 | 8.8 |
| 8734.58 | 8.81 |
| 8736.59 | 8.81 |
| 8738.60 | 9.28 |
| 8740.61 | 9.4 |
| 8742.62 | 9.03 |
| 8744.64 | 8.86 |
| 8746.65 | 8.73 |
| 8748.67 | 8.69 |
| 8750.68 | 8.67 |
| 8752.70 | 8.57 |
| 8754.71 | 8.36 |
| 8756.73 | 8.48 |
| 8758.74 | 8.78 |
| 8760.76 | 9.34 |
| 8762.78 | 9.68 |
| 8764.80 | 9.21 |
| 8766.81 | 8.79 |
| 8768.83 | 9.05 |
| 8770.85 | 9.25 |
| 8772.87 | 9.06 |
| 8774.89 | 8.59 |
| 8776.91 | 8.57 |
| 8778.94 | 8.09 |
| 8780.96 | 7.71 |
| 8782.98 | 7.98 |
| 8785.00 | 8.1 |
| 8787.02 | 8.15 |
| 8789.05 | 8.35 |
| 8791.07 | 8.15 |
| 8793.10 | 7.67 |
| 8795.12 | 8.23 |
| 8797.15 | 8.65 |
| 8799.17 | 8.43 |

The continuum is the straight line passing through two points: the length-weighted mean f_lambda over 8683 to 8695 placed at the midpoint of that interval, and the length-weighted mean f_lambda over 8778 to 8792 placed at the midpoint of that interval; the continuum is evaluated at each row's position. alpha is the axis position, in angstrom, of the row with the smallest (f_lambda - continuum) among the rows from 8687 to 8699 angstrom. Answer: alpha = 8690.44 angstrom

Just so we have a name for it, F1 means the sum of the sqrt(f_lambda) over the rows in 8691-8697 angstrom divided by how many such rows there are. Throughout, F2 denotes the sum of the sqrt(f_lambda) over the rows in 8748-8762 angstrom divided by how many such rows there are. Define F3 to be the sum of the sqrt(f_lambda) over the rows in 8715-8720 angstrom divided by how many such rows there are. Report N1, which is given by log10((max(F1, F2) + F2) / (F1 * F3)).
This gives -0.174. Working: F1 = 3.06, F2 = 2.95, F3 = 2.93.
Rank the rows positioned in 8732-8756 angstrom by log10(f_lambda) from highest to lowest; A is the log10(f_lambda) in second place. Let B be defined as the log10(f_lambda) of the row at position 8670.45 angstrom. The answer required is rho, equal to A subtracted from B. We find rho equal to 0.01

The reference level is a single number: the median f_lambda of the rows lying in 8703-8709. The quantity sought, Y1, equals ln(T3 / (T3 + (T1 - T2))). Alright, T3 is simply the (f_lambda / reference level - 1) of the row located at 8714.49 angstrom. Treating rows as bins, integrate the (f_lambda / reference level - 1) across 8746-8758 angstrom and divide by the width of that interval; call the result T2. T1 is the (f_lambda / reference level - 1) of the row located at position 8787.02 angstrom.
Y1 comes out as -1.3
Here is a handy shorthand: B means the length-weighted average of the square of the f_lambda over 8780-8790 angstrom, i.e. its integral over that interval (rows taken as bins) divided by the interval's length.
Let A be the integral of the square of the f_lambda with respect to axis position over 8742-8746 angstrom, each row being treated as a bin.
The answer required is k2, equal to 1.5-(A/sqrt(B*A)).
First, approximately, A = 318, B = 65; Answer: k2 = -0.71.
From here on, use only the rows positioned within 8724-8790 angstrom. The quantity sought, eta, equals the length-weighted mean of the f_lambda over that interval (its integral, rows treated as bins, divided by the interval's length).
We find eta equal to 8.73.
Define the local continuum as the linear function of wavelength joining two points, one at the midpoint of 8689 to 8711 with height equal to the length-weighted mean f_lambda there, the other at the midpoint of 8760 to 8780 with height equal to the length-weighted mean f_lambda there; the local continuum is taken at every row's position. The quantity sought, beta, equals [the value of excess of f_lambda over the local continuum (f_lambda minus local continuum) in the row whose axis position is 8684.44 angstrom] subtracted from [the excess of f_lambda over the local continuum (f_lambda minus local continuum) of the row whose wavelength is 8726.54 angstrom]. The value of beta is -1.0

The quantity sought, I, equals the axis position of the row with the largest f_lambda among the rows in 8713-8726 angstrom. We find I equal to 8718.50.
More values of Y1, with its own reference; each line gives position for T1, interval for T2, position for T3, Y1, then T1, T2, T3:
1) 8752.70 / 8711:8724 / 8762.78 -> 0.1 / -0.02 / -0.017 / 0.10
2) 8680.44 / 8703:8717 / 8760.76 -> -0.7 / 0.06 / -0.004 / 0.06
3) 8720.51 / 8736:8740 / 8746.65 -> -2.5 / -0.03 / 0.037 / -0.01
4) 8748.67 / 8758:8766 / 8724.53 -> -1.5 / -0.01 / 0.054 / -0.02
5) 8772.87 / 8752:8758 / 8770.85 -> -0.8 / 0.03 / -0.034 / 0.05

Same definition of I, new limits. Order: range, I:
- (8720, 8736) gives 8734.58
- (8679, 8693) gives 8686.44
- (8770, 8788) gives 8770.85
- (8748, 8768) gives 8762.78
